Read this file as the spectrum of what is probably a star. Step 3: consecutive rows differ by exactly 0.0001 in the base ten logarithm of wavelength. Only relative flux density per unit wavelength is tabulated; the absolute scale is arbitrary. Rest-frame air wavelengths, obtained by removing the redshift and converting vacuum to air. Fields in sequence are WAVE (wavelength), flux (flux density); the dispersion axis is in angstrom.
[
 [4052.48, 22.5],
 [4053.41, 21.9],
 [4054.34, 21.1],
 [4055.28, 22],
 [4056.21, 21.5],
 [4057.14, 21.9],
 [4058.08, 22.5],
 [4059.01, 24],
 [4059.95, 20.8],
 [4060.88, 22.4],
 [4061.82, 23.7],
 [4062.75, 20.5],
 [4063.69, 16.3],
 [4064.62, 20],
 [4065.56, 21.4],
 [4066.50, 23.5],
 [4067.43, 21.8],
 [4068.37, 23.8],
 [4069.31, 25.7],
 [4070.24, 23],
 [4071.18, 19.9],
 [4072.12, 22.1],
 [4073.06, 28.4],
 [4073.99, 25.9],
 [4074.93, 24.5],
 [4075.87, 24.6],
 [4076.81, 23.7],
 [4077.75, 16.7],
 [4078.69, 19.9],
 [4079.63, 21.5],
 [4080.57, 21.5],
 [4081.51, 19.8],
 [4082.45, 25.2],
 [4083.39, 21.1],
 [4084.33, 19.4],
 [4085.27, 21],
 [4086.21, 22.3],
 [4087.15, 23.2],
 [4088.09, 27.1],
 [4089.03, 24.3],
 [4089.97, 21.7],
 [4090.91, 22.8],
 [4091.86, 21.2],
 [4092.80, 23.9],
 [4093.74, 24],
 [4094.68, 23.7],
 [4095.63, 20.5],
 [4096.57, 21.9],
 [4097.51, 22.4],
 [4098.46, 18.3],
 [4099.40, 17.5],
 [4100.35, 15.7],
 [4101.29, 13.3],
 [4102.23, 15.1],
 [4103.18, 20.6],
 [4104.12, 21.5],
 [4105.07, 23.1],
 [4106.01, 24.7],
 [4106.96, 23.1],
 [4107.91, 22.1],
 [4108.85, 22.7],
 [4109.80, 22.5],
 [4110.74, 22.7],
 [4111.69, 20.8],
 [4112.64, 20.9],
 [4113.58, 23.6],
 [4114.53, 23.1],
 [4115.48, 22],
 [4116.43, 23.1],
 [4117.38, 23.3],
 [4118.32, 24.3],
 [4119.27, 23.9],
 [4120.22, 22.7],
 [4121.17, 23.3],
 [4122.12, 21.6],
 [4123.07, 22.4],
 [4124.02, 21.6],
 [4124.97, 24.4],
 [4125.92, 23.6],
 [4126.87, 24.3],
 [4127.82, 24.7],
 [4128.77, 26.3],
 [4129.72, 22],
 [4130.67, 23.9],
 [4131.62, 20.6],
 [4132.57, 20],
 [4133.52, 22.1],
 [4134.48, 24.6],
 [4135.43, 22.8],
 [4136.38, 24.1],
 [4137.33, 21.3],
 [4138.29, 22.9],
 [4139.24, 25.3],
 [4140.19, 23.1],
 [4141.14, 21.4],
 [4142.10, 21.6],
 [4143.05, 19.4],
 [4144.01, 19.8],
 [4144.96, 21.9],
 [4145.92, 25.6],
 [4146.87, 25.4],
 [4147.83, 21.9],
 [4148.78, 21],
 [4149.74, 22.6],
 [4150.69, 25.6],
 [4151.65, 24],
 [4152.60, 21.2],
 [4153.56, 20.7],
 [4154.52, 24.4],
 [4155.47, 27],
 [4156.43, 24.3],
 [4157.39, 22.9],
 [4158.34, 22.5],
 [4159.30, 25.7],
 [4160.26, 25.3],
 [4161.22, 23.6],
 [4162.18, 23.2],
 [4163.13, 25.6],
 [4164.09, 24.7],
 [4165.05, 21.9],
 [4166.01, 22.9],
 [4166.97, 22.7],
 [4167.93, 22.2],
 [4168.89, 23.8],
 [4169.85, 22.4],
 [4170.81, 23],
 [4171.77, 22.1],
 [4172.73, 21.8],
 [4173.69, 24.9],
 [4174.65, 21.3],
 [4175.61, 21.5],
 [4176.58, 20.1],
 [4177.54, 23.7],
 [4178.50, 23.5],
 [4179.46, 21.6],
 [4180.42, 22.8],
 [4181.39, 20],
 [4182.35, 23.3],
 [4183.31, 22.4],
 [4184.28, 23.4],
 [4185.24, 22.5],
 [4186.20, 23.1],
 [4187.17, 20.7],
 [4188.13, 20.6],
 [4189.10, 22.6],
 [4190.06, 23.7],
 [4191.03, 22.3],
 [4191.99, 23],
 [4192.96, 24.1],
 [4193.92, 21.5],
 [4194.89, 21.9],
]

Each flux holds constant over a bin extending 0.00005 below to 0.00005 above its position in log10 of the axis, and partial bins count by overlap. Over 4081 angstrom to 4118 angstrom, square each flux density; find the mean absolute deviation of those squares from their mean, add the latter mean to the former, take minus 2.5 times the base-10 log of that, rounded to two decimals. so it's -6.87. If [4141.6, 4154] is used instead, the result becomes -6.92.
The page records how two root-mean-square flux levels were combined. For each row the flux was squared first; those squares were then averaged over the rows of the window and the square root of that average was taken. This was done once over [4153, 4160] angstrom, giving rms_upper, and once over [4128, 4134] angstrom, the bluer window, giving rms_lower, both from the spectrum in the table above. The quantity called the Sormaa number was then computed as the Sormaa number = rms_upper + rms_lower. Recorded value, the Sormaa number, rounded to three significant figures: 46.6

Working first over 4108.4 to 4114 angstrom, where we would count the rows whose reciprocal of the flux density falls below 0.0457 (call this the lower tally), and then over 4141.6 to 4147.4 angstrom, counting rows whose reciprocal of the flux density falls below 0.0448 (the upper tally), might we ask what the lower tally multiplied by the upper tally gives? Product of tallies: 8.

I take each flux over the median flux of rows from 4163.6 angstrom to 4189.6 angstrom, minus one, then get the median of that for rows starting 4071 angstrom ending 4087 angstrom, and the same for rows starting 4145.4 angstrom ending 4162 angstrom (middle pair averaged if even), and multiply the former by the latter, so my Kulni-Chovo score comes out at -0.0030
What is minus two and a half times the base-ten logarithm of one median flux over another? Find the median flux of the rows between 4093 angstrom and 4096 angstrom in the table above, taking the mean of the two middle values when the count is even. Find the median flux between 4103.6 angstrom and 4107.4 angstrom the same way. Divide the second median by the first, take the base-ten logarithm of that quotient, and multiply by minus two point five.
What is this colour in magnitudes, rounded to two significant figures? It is 0.028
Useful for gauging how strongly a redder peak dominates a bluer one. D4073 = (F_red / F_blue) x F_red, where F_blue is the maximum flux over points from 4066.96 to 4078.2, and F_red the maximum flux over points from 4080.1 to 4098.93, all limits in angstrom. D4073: 25.9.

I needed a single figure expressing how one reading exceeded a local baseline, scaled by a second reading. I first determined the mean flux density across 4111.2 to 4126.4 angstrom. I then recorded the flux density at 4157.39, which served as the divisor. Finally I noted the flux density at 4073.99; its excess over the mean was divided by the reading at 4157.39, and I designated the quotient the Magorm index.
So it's 0.14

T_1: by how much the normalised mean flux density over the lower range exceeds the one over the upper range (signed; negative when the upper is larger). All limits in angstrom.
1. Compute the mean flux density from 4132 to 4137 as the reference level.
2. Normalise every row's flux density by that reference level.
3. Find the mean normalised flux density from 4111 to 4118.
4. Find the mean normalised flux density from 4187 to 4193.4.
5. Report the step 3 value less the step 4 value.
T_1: 0.00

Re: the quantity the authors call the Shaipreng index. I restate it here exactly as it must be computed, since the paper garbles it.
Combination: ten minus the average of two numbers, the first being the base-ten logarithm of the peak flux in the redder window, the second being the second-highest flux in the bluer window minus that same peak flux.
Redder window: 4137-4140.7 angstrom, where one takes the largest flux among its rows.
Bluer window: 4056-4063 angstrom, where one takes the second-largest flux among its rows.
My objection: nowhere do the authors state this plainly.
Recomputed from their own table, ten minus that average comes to 10.1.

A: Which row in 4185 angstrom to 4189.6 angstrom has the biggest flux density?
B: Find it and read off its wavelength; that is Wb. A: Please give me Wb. 4186.20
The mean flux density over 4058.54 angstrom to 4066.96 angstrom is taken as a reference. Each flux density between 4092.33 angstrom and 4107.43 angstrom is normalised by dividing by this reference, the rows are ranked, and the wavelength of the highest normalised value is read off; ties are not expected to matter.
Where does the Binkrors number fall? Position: 4106.01 angstrom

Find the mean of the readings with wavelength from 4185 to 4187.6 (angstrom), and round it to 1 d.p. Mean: 22.1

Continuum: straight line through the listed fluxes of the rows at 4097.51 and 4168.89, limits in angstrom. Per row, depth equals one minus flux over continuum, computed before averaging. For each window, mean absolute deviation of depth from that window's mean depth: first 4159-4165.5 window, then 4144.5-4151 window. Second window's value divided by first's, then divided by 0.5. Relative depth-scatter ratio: 3.0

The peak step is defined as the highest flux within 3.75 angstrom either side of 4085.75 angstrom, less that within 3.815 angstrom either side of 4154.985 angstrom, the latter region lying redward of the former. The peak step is 0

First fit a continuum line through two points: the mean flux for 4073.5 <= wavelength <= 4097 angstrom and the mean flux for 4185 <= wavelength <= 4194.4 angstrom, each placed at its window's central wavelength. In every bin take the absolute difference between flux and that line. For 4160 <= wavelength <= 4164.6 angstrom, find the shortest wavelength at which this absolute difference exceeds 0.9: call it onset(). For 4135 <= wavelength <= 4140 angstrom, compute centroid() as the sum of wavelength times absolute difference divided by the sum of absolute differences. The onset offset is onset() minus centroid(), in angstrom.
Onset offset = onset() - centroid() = 22.4 angstrom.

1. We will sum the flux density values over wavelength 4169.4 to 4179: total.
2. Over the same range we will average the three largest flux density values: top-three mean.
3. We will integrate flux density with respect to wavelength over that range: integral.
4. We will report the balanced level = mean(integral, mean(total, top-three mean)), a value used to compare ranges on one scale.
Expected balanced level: 170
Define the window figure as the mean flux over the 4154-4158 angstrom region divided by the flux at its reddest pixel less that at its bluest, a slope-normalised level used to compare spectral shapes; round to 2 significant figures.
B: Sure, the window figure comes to -16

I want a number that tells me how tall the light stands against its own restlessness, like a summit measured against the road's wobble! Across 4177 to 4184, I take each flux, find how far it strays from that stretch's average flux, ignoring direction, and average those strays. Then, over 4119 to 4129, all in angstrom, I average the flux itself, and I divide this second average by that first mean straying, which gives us 24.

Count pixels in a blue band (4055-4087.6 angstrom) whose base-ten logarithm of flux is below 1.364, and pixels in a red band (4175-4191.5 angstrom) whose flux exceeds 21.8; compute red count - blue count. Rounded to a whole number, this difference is -12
